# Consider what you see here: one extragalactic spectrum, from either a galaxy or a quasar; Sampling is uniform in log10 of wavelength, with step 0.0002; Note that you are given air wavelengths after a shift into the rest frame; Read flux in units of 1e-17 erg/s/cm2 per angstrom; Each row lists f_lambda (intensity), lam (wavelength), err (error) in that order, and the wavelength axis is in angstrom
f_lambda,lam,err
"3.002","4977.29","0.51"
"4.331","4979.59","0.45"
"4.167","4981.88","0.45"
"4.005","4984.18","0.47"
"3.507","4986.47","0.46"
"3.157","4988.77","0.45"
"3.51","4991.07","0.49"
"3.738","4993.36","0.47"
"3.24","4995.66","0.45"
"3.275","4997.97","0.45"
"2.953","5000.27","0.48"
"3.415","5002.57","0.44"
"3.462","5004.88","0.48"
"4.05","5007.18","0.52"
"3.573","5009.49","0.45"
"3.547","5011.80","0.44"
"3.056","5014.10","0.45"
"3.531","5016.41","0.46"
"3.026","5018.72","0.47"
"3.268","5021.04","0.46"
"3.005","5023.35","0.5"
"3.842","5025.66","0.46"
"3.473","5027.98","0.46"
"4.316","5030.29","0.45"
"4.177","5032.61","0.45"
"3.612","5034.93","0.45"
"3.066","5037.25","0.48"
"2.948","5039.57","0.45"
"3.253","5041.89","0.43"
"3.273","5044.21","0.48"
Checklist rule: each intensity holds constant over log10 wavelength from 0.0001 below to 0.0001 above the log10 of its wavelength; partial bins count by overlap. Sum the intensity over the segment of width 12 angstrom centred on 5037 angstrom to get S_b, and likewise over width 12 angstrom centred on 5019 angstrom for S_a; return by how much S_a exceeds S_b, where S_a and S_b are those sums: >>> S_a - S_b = -1.2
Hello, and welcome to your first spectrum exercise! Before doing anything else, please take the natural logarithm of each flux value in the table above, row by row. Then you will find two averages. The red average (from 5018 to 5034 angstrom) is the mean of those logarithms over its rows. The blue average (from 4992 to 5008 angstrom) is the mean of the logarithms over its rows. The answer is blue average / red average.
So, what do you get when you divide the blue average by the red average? 0.97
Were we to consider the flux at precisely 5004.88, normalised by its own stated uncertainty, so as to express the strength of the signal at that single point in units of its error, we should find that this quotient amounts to 7.2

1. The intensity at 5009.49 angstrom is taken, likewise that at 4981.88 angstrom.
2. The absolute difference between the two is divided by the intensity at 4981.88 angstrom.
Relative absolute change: 0.14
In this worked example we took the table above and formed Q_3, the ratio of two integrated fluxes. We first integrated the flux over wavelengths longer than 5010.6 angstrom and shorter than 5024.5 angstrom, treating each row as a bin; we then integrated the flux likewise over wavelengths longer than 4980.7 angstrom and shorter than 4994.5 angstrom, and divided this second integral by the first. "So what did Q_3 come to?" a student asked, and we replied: 1.13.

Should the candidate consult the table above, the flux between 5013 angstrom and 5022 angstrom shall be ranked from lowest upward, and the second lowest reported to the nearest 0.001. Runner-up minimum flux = 3.056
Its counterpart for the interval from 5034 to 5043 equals 3.066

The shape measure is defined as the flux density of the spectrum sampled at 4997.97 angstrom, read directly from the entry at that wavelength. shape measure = 3.275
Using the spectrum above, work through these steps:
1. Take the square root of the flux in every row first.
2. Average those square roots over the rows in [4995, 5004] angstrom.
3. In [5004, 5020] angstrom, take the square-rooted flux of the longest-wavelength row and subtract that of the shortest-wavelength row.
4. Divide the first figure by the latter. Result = -15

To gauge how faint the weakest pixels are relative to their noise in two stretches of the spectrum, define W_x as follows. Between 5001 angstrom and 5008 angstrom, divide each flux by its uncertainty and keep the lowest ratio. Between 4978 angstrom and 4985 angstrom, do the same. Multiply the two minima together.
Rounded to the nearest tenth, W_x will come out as 61.5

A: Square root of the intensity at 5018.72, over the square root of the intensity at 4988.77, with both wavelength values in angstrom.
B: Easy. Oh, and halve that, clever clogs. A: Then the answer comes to 0.490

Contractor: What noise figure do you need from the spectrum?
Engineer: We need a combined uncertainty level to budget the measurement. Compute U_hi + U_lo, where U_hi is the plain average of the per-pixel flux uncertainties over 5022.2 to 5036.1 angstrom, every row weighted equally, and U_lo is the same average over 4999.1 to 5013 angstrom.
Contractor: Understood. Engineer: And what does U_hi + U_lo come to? 0.930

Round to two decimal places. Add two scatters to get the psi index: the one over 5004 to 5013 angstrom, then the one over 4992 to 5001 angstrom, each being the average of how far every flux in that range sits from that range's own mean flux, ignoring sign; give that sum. 0.41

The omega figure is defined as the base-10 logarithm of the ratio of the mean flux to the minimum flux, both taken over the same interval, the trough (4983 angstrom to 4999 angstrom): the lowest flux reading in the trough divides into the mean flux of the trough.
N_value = 0.044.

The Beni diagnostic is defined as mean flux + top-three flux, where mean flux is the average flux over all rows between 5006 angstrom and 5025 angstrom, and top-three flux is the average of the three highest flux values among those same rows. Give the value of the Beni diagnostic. 7.1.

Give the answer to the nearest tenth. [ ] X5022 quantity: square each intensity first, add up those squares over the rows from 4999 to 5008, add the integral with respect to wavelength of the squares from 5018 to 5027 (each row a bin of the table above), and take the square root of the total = 12.2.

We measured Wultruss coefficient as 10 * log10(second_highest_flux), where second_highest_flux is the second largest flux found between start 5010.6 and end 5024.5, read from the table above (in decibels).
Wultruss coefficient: 5.48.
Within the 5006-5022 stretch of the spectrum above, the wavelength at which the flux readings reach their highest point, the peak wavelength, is 5007.18 angstrom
